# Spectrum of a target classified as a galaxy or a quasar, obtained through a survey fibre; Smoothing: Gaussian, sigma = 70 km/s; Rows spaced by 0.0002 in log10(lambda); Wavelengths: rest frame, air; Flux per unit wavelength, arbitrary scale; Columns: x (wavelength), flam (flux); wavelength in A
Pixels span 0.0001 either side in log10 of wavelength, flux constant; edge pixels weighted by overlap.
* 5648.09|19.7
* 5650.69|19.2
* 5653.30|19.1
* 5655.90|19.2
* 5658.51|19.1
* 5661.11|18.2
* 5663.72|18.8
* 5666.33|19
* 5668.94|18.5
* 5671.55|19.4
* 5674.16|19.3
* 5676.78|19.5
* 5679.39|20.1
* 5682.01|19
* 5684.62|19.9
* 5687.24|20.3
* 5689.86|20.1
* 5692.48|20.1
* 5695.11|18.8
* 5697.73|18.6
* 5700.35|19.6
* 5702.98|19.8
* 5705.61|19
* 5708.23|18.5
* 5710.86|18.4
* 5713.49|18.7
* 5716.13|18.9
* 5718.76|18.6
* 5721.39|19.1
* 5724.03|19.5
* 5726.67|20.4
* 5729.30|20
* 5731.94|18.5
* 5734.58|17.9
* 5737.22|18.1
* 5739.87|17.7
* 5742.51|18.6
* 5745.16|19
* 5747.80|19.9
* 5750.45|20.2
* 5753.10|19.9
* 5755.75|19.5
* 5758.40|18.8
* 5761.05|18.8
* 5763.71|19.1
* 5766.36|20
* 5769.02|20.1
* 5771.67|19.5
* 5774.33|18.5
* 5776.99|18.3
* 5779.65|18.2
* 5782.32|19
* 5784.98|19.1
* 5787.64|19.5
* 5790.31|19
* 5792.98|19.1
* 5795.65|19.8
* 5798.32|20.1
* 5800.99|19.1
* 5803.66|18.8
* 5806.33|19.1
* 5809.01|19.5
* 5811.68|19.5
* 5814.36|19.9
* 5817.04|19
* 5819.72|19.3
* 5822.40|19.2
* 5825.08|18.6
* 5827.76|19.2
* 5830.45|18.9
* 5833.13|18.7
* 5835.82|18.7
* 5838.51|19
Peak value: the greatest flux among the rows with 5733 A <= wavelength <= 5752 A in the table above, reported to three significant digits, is 20.2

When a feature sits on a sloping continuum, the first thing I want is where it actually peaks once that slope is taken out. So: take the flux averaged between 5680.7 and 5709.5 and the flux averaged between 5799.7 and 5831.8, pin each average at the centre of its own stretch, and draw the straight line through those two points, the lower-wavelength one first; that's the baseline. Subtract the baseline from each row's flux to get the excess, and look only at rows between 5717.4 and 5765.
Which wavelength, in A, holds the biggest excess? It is 5726.67 A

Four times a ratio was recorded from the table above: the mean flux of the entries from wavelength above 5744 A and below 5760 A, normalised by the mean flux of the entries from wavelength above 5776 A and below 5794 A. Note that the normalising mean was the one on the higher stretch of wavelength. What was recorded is 4.14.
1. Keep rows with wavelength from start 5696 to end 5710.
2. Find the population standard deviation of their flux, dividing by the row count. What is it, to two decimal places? 0.52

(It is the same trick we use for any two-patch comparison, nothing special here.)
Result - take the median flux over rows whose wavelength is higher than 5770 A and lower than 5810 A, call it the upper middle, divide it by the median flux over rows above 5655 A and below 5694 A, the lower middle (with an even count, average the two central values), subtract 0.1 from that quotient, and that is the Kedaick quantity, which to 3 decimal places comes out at 0.890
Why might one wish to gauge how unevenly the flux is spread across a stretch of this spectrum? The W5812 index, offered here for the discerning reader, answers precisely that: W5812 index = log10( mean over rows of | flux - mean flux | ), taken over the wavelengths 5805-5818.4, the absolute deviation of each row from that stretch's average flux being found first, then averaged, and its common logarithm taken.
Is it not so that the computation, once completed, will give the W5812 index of -0.55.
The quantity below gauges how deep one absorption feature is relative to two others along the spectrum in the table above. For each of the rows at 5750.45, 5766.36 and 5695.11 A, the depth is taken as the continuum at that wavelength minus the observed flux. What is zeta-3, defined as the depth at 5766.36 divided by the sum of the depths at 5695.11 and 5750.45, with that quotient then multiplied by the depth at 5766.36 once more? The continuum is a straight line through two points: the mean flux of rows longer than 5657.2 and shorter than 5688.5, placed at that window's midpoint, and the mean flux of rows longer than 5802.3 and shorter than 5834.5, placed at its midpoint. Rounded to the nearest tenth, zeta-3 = -1.2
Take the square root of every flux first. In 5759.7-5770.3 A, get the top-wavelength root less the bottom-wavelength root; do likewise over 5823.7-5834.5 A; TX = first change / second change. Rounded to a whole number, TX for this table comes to 13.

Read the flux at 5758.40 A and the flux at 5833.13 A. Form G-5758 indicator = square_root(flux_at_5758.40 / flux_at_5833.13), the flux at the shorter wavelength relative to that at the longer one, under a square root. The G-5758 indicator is 1.00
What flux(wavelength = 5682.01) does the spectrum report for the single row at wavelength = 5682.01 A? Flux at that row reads 19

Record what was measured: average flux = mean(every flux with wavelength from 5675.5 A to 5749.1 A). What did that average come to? 19.2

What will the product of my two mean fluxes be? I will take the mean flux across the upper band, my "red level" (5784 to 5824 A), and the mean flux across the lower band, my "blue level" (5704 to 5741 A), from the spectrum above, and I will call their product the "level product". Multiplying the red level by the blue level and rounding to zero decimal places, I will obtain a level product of 364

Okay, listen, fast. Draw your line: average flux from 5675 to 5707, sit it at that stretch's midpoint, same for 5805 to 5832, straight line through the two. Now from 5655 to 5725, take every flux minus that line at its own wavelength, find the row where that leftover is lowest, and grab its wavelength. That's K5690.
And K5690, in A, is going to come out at 5661.11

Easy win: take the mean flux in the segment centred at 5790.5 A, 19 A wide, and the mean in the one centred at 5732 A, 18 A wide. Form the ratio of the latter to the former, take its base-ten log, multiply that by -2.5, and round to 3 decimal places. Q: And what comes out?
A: 0.028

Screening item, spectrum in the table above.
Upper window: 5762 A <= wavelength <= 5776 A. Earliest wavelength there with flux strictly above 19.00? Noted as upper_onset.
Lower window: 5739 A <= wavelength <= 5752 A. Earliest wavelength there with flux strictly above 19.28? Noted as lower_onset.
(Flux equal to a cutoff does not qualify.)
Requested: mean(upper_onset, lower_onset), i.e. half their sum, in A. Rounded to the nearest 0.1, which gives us 5755.8 A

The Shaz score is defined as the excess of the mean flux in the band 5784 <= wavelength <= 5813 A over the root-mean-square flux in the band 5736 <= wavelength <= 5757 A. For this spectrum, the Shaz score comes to 0.20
